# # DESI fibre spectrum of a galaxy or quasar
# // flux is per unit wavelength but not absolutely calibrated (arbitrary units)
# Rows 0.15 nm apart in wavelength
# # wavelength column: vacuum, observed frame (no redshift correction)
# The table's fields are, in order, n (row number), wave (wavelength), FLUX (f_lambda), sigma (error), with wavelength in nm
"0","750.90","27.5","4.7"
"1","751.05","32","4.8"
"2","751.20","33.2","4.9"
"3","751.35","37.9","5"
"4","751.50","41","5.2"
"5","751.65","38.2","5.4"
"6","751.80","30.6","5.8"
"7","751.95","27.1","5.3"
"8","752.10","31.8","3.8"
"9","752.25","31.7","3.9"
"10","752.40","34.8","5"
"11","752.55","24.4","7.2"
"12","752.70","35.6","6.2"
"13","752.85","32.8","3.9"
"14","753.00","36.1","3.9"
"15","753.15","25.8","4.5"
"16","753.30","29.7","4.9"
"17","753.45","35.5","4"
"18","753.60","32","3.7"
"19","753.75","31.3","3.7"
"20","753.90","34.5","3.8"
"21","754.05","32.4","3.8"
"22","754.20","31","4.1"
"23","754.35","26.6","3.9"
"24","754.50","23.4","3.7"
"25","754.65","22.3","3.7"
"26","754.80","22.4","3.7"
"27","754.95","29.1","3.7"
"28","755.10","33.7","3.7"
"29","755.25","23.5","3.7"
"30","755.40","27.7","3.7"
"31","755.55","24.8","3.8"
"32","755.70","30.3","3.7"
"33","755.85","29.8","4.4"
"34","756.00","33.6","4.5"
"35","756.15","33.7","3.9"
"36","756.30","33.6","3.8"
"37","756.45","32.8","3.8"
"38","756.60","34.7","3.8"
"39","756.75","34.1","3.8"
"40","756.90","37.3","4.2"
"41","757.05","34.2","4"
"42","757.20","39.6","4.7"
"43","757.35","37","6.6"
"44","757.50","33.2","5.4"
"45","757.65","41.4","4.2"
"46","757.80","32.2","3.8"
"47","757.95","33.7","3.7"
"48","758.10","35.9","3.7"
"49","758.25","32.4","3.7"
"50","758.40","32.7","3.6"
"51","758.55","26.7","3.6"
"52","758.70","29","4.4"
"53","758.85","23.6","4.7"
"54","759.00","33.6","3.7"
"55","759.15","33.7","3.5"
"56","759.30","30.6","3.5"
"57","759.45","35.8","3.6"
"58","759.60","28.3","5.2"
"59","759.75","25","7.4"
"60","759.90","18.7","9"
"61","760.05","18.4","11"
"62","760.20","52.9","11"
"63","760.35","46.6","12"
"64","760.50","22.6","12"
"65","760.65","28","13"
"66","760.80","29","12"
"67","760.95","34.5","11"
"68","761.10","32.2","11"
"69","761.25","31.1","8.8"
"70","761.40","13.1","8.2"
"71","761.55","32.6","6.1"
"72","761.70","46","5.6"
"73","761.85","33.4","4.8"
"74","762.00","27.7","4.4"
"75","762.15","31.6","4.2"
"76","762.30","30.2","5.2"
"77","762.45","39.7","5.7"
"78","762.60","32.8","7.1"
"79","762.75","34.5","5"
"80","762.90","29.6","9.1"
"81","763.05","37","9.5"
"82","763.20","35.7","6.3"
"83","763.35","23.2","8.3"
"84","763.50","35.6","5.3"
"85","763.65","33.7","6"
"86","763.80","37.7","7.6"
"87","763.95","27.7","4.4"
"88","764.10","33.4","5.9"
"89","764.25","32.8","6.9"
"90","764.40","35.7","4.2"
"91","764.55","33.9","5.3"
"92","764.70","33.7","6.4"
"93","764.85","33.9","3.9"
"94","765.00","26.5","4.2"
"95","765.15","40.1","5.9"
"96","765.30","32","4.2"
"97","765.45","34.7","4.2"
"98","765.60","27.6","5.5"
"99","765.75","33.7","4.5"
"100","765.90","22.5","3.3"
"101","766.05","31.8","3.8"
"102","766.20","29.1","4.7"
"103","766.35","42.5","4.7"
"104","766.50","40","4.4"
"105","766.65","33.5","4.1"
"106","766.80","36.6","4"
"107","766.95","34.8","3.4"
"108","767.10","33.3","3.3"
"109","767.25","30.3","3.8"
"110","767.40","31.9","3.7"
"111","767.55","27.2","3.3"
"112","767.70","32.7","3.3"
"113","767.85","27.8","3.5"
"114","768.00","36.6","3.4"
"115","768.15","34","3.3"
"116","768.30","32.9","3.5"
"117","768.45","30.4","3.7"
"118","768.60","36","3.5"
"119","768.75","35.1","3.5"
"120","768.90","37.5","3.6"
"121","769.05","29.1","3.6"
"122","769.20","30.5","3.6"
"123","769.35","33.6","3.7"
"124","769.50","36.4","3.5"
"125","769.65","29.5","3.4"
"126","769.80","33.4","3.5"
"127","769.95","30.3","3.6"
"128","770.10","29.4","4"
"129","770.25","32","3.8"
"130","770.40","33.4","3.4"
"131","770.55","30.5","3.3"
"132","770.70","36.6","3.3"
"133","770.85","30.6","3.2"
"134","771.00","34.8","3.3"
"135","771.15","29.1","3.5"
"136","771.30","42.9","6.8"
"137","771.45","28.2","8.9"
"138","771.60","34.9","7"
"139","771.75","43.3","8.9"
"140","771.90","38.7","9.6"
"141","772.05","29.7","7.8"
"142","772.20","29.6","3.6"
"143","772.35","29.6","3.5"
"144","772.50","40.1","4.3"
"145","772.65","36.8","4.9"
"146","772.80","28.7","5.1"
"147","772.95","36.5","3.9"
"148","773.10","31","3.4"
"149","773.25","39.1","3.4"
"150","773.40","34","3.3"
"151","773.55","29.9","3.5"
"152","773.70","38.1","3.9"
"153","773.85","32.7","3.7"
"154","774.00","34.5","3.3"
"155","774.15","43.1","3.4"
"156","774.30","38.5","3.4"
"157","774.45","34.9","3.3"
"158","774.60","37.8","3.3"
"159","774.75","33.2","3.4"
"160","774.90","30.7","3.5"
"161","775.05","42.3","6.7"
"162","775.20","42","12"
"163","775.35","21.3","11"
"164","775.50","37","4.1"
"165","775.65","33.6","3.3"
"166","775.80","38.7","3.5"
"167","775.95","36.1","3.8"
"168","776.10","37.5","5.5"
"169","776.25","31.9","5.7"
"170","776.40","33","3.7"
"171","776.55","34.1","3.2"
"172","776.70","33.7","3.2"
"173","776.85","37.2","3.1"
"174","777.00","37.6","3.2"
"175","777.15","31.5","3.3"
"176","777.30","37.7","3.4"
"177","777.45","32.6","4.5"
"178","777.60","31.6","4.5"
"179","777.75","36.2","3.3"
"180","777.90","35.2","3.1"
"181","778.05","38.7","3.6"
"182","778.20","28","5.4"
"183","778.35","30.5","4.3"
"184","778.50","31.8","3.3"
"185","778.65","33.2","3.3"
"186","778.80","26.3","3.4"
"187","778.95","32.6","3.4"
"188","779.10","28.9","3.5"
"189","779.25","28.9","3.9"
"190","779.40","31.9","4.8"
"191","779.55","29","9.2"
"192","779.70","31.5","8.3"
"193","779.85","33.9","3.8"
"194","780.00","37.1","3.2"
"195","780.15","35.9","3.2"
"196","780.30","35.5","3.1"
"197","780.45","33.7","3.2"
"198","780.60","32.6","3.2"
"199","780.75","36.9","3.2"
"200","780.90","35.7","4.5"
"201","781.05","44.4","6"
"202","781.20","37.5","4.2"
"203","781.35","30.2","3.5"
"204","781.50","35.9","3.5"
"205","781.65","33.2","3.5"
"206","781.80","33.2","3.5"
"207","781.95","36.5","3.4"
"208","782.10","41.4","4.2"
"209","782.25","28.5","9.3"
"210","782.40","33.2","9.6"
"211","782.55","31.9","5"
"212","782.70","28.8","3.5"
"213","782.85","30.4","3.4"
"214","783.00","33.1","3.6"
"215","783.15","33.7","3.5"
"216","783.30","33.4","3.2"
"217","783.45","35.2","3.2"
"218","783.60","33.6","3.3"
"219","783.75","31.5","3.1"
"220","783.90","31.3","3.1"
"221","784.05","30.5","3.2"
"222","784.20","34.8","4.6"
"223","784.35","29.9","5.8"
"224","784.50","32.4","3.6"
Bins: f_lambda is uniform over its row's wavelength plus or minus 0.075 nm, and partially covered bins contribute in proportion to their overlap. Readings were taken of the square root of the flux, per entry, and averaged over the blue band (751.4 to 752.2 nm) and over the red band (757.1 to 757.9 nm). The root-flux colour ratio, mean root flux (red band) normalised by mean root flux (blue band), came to 1.04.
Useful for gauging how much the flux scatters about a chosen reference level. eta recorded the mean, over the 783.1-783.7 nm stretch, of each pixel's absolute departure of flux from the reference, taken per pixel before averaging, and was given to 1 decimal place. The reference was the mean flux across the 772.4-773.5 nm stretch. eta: 1.2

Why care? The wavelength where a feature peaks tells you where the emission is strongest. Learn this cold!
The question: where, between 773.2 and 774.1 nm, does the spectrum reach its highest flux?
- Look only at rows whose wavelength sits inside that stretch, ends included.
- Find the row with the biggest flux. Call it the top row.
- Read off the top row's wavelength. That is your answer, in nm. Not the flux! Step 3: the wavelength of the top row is 773.25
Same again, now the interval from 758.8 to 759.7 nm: 759.45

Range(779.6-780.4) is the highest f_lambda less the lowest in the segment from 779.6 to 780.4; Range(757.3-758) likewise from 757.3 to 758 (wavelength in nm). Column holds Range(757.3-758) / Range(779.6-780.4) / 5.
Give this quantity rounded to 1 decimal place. 0.3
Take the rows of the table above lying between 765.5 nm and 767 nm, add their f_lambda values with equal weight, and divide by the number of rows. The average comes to 33.2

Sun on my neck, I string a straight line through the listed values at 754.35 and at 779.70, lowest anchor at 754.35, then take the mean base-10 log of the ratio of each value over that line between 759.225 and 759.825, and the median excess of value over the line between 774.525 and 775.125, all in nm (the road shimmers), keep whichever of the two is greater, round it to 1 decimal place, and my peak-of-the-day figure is 5.0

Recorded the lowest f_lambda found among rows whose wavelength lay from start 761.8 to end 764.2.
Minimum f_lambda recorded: 23.2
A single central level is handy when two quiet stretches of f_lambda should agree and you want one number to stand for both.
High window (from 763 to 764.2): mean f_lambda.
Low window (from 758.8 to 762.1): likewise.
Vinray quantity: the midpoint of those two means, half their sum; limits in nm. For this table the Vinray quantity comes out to 31.9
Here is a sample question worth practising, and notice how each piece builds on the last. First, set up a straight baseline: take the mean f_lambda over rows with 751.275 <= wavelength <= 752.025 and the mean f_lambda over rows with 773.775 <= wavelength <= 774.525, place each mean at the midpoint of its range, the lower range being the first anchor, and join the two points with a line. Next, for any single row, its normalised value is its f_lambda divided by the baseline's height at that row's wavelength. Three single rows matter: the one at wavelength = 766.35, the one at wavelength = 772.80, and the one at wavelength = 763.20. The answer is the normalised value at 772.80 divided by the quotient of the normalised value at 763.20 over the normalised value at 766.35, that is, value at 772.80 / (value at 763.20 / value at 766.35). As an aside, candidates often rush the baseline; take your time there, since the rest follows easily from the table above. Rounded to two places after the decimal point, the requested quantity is 0.93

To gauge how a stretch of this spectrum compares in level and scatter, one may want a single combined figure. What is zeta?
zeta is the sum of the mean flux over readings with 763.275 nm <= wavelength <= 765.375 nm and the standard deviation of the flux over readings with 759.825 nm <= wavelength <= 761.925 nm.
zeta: 44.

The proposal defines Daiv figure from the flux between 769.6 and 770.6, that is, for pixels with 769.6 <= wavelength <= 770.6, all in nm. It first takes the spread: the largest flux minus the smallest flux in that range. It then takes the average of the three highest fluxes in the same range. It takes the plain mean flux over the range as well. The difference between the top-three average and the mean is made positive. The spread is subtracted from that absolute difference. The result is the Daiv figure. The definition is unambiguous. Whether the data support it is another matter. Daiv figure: -2.3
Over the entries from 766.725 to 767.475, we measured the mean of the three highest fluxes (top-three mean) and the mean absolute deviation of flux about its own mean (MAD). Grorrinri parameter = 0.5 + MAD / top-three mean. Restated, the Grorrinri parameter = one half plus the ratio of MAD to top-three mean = 0.55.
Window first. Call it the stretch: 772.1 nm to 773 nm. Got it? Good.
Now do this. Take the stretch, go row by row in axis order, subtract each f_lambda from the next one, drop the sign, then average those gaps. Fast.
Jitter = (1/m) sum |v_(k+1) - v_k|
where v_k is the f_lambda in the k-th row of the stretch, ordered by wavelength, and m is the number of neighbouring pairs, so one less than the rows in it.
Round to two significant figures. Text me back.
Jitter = 5.9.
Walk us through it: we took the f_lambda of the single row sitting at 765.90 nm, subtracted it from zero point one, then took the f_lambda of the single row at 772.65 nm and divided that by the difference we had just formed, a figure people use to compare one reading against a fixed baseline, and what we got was -1.64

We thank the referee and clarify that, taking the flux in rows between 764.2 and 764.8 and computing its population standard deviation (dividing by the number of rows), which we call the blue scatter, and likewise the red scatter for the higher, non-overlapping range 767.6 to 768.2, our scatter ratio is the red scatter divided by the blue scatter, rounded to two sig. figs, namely 3.0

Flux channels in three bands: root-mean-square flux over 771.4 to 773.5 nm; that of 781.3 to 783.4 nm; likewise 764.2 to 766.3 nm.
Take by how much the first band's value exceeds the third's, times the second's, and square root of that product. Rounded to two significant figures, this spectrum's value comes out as 8.8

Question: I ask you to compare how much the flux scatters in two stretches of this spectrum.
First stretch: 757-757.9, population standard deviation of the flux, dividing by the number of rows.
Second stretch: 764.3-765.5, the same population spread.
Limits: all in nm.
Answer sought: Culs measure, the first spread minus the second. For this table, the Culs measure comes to -0.2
